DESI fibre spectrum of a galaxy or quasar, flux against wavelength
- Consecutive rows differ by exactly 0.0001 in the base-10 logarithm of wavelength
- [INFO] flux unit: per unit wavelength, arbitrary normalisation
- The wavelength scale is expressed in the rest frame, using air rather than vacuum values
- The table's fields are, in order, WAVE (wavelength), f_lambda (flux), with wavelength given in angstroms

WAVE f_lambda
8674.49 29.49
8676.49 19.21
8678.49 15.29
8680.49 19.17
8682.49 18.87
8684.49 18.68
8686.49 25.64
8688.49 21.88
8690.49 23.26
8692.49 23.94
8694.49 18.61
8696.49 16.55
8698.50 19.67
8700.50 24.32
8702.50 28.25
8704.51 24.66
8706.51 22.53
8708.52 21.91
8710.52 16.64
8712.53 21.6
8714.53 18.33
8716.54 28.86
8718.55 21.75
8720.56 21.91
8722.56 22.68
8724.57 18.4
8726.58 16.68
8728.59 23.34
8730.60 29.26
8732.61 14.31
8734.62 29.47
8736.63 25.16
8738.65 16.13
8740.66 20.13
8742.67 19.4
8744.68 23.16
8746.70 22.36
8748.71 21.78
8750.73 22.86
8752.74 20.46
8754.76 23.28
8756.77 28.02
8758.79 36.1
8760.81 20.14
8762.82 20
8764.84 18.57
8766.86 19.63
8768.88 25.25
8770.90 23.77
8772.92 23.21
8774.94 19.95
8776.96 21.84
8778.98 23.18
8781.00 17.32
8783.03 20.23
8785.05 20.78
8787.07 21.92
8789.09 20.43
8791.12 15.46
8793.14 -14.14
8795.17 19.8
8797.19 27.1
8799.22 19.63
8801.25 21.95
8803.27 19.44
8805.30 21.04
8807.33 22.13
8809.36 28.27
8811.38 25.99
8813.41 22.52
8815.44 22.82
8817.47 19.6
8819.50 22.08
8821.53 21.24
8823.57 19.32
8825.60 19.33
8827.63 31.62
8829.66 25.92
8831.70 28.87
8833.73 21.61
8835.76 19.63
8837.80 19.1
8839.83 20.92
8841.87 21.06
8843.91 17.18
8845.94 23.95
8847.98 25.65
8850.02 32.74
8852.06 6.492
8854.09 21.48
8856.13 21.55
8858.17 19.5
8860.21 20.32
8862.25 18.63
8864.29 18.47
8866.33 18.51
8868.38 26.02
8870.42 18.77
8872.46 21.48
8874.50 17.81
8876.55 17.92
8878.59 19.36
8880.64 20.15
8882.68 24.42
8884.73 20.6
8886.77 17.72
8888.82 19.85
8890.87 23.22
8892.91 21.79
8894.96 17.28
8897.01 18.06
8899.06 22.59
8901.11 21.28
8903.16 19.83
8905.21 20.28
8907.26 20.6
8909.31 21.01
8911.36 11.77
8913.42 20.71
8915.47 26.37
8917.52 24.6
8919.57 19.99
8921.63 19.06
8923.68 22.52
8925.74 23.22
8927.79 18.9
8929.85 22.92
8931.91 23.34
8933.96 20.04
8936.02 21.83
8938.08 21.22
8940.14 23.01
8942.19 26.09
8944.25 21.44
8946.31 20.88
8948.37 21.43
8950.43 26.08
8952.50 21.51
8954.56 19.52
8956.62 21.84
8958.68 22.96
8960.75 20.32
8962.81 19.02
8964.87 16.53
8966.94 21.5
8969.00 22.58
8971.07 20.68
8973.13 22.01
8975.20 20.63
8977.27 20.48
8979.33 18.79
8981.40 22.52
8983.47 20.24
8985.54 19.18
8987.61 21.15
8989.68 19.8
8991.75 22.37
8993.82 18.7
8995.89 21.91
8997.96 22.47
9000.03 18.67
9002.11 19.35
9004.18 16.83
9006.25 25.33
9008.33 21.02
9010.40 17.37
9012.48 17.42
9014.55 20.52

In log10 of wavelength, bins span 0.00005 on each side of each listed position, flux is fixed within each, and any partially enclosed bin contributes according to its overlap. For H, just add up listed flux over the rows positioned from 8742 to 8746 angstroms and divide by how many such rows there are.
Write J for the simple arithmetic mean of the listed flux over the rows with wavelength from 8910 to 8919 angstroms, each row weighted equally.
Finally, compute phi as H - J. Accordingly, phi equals 0.4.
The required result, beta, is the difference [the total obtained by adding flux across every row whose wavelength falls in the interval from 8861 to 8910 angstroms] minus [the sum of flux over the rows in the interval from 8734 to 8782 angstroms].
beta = -56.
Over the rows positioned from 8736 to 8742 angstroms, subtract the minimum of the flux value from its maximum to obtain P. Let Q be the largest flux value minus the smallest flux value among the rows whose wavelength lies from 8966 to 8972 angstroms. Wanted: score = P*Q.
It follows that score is 17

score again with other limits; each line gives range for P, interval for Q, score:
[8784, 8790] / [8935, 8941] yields 3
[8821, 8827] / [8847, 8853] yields 50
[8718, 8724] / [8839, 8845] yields 4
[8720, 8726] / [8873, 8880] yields 7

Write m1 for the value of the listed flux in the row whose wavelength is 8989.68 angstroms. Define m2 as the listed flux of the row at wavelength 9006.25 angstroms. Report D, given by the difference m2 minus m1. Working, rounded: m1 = 19.8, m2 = 25.33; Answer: 6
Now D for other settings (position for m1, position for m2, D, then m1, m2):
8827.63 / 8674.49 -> -2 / 31.62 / 29.49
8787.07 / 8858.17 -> -2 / 21.92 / 19.5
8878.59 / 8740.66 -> 1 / 19.36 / 20.13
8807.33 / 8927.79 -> -3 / 22.13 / 18.9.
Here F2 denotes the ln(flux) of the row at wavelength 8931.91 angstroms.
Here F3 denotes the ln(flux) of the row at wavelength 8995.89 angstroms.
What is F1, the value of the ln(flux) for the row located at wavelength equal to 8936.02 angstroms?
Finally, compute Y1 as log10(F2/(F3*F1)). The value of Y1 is -0.480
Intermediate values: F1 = 3.08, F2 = 3.15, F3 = 3.09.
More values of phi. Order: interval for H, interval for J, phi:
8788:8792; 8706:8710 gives -4.3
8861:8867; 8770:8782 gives -3.0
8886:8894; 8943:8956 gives -1.2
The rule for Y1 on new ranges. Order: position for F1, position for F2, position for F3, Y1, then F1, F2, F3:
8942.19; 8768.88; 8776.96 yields -0.493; 3.26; 3.23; 3.08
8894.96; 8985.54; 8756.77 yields -0.507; 2.85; 2.95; 3.33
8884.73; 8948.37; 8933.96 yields -0.471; 3.03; 3.06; 3.00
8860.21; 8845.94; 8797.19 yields -0.495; 3.01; 3.18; 3.30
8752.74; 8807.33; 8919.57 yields -0.465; 3.02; 3.10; 3.00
